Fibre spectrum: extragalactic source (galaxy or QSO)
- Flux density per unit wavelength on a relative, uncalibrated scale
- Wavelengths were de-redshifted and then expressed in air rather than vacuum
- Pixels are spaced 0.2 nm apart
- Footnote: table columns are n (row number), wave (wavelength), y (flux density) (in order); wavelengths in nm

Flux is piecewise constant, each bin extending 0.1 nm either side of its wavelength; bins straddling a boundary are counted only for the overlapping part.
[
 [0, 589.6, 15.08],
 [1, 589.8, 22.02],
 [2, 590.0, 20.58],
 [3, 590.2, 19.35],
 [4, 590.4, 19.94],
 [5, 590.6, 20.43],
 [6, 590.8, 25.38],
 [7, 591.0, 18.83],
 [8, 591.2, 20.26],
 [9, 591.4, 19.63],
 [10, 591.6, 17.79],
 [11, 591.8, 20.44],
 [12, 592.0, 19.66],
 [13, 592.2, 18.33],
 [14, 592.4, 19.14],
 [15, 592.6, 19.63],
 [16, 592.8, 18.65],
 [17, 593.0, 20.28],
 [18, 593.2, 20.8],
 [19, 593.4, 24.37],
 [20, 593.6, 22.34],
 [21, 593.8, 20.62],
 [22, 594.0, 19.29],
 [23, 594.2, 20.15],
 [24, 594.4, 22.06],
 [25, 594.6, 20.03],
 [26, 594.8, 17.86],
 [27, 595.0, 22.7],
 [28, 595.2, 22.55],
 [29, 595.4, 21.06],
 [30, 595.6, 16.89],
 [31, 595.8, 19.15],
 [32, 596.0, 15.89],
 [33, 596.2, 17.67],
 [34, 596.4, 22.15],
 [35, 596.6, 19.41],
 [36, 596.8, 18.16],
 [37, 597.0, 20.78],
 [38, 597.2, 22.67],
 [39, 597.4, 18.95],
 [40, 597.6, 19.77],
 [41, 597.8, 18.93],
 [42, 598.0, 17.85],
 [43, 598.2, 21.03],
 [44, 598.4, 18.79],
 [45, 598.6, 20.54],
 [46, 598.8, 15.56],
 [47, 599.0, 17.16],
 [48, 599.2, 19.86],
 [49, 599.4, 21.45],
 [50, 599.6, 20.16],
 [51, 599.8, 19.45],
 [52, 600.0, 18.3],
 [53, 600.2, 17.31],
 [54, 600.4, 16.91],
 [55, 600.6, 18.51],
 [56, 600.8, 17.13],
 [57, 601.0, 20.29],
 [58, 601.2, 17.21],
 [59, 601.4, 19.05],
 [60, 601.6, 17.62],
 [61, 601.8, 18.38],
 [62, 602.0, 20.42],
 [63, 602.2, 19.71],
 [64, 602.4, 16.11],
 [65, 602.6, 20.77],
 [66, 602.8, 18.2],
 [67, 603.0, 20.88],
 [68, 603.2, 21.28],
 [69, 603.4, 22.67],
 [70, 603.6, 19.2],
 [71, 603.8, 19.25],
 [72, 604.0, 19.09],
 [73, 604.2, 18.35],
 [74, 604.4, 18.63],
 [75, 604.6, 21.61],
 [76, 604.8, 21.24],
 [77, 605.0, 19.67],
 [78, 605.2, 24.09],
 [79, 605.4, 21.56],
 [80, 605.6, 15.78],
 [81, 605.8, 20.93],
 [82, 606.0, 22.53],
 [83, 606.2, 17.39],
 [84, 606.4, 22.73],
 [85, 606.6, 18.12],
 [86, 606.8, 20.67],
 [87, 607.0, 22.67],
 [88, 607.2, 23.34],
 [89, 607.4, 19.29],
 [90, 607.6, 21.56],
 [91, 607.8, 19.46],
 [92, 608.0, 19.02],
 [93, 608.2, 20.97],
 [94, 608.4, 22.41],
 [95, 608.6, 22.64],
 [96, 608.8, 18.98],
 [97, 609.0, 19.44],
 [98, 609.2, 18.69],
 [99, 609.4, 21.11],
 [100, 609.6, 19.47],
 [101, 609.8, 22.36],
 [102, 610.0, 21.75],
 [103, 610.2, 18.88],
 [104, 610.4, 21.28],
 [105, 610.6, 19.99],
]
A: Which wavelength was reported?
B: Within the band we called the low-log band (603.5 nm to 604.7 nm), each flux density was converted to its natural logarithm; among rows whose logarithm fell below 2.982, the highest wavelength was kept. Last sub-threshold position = 604.4 nm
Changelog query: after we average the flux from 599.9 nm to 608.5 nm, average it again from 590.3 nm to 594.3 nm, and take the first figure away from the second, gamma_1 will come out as 0.5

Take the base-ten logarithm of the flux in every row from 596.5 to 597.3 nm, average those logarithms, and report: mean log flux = 1.305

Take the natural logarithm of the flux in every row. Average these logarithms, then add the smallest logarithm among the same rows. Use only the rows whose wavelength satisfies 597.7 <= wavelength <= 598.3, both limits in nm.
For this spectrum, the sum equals 5.84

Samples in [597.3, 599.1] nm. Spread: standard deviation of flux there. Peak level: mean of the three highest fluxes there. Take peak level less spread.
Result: 18.8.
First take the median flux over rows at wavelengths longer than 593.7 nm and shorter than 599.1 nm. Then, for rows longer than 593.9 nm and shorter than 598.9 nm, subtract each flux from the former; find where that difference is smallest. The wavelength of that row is 595.0 nm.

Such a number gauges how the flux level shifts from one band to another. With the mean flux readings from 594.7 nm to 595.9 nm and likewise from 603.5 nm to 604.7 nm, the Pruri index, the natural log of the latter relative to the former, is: -0.035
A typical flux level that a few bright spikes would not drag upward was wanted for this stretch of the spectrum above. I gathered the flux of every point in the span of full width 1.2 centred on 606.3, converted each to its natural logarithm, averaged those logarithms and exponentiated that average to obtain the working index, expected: 20.29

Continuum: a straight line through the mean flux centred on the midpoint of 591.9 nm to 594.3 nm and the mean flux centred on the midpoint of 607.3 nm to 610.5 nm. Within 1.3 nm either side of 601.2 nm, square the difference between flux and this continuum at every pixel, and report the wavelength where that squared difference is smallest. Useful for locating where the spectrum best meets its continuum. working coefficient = 602.0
